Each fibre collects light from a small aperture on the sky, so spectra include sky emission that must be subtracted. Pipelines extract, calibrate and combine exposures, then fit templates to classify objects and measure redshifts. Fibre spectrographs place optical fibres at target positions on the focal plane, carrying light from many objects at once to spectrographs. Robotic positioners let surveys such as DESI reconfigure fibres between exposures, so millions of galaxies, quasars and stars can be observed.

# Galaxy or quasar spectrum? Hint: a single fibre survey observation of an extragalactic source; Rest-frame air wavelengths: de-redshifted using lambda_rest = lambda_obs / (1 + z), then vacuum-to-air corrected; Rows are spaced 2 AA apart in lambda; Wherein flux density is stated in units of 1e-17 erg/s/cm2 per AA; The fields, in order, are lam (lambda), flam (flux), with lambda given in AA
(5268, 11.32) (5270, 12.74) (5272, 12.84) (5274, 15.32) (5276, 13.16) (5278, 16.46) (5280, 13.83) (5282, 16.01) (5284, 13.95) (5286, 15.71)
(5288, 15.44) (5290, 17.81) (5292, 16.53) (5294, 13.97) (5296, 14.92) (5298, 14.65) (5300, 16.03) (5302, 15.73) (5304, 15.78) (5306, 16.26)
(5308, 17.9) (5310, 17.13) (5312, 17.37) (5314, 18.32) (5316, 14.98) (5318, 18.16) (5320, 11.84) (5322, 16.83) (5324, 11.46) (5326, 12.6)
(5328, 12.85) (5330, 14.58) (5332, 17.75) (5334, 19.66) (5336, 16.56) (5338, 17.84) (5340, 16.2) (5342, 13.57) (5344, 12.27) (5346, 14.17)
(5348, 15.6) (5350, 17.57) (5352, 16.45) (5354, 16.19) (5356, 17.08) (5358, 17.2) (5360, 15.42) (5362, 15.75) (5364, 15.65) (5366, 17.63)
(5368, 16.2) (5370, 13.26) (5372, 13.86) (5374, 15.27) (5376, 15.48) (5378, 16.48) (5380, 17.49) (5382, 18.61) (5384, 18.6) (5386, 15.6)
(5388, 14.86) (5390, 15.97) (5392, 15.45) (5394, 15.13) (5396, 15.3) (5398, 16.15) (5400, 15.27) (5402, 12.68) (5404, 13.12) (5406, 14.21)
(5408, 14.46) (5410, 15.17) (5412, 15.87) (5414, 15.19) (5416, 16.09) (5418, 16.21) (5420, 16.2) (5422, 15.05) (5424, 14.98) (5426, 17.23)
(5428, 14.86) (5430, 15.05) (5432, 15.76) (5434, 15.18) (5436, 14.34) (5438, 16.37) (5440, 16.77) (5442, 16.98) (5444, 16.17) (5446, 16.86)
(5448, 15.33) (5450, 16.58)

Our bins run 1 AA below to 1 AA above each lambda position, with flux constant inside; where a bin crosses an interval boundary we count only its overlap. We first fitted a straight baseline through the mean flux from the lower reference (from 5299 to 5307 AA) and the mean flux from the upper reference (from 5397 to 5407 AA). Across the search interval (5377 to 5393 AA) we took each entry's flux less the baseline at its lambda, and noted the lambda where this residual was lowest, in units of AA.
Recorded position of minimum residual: 5388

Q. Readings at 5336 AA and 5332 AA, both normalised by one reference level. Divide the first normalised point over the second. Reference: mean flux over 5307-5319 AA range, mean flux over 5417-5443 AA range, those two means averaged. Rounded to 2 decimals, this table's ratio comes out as 0.93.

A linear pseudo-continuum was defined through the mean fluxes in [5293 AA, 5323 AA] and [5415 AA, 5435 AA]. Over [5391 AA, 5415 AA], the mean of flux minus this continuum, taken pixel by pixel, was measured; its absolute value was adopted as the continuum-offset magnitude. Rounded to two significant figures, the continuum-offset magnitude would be 0.89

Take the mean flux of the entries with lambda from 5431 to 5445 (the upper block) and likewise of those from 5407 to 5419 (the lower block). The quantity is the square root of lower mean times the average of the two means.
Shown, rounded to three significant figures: 15.6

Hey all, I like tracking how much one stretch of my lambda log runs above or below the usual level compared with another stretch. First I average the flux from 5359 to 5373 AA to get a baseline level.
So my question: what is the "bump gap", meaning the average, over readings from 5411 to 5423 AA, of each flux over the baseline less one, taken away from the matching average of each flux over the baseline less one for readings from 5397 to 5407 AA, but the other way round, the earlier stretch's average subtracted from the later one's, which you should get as 0.10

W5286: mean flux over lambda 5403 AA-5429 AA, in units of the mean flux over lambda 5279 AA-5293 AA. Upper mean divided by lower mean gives 0.98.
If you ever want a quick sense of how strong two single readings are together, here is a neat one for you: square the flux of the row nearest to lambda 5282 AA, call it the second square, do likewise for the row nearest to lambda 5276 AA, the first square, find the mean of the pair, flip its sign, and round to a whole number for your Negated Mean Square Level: -215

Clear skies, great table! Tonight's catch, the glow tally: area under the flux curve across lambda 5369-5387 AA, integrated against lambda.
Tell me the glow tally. 289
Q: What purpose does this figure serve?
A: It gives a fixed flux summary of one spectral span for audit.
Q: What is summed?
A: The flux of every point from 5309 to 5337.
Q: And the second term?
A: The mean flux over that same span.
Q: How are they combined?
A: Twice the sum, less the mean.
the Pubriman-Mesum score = 424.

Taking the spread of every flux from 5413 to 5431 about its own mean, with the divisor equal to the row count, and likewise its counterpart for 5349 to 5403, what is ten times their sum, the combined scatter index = 22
